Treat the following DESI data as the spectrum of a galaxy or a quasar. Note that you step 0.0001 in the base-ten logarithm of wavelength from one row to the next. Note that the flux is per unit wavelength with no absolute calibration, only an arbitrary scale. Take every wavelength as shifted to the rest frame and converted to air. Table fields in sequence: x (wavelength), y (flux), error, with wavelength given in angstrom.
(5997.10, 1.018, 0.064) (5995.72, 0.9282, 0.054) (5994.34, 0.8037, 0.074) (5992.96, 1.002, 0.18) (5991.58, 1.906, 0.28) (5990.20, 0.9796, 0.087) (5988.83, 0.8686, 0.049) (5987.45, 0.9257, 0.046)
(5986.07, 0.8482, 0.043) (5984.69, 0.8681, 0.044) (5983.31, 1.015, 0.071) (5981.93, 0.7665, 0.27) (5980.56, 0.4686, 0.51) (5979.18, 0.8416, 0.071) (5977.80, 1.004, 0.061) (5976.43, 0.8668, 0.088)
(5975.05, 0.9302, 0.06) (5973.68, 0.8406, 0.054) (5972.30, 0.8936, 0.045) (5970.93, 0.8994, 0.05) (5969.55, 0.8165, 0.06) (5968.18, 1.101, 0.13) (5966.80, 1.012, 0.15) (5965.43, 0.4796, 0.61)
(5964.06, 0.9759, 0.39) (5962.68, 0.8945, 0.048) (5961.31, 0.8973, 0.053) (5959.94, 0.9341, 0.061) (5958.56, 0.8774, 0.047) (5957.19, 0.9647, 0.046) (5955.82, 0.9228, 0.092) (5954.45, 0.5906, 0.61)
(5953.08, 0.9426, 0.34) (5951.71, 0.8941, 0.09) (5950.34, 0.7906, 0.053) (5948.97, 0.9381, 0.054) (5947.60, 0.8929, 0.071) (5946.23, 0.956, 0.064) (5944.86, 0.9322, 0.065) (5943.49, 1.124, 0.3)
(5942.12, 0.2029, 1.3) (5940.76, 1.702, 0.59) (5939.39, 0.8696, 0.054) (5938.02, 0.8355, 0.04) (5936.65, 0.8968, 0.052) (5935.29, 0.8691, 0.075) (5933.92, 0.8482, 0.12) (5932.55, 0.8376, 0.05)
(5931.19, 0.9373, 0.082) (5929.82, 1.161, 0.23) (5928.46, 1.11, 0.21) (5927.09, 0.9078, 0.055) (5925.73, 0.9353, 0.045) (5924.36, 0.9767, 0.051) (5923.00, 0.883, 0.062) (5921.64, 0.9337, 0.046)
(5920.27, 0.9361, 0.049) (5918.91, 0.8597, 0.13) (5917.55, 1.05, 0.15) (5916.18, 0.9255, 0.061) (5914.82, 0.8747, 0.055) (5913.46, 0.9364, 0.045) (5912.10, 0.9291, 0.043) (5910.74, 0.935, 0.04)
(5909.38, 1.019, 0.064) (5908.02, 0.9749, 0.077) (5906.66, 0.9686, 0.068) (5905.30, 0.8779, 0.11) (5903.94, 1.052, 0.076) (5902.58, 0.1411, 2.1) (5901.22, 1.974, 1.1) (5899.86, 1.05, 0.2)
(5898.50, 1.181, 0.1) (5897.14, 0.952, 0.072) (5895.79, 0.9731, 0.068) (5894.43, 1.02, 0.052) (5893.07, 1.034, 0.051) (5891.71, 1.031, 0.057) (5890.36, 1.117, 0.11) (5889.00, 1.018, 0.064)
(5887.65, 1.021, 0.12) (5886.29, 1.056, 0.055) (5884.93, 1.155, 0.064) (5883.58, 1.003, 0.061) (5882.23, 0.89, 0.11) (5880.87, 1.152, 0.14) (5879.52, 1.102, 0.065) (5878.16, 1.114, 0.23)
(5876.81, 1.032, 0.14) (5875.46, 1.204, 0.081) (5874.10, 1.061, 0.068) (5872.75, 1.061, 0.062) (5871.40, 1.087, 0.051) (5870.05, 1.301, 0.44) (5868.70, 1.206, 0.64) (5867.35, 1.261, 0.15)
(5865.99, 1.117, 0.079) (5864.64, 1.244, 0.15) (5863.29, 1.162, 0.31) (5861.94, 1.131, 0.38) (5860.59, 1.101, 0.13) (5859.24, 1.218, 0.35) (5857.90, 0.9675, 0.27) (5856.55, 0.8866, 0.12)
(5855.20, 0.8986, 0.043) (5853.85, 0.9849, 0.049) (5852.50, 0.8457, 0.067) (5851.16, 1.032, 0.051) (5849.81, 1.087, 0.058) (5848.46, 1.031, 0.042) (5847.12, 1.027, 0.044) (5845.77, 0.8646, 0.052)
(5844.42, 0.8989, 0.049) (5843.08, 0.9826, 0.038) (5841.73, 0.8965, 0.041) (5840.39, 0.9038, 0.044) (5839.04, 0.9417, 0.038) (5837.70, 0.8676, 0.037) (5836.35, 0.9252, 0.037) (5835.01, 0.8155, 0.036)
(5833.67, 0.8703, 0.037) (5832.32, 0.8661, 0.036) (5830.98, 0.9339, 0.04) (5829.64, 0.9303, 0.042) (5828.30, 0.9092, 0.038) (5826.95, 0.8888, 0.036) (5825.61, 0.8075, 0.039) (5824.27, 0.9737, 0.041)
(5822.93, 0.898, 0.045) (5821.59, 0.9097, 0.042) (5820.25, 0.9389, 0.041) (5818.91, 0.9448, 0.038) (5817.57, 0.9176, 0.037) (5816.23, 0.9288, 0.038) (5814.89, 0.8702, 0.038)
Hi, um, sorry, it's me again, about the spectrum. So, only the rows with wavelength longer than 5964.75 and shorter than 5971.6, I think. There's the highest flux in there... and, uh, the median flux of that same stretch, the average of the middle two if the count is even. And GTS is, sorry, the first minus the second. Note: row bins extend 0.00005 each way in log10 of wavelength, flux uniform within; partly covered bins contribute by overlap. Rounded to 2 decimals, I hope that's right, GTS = 0.20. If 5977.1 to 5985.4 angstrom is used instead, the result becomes 0.16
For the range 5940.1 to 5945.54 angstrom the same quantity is 0.67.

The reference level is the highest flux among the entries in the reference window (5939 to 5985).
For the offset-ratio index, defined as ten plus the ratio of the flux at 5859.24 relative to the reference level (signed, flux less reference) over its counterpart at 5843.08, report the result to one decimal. 10.7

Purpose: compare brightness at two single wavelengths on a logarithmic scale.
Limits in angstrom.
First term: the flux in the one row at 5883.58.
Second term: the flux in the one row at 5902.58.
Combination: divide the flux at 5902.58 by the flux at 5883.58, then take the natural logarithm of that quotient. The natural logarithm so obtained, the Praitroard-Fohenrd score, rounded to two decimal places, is -1.96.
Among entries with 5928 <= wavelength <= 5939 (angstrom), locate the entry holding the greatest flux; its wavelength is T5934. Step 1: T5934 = 5929.82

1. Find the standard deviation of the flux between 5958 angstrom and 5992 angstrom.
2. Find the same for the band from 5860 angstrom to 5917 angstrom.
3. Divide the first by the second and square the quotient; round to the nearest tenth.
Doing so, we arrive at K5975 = 1.2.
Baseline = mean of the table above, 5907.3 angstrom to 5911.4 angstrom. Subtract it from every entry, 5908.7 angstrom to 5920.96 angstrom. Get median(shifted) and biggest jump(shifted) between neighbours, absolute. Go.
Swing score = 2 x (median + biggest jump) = 0.30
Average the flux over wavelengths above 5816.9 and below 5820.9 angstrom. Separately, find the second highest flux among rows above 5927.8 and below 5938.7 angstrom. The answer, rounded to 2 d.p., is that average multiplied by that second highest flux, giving 1.04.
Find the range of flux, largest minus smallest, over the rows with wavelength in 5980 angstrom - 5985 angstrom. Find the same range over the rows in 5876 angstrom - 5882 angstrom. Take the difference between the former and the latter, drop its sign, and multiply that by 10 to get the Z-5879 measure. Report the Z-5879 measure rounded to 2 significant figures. 4.3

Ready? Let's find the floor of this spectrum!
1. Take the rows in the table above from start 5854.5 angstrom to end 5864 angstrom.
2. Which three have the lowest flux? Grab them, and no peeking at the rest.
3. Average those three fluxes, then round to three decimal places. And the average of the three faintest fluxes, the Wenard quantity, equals 0.918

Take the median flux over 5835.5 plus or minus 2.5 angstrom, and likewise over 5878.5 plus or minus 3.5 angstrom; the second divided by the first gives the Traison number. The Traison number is 1.28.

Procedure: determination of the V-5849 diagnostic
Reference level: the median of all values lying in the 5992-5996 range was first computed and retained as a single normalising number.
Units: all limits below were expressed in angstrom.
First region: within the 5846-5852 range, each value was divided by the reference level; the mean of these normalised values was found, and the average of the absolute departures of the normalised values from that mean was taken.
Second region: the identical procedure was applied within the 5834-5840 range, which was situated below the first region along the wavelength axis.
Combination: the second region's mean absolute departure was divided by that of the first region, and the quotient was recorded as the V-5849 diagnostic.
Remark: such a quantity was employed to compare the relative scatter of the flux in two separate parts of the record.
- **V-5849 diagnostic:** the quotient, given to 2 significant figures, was 2.1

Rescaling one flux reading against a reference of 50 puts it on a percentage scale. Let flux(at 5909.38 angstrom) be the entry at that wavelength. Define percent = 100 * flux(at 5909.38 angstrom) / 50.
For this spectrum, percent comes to 2.04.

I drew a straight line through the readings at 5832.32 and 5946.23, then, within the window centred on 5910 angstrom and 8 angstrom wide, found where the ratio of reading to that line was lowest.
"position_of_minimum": 5912.10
